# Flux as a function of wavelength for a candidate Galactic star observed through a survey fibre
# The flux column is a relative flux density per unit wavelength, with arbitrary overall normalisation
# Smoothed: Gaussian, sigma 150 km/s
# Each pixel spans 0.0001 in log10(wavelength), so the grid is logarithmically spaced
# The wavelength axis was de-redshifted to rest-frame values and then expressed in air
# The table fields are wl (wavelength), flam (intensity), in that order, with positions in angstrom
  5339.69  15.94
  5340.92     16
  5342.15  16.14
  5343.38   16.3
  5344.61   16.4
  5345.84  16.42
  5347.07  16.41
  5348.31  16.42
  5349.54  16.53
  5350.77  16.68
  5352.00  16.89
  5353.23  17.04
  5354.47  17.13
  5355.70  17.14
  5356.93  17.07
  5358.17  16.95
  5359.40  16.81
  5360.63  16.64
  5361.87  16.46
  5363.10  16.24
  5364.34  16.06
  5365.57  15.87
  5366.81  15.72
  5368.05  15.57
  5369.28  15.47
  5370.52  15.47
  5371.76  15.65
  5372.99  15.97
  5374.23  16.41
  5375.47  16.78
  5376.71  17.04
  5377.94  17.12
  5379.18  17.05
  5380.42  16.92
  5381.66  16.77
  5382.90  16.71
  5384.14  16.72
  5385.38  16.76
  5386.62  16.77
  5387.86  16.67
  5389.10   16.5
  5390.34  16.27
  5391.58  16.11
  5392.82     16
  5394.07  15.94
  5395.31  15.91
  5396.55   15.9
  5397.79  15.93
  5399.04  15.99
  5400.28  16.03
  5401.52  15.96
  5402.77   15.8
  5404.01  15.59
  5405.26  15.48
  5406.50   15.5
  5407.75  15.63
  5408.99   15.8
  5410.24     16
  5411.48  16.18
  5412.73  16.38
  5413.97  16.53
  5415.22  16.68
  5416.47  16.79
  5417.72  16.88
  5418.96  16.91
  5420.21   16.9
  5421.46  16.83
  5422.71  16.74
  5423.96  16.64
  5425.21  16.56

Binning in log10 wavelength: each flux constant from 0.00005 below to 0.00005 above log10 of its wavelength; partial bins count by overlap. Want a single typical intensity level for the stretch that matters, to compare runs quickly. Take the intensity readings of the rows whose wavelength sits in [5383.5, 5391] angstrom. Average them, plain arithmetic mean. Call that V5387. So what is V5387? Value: 16.6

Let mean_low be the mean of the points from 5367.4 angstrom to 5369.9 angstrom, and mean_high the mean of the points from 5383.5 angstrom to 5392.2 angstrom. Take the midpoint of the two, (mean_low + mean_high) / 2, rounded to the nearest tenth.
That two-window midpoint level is 16.0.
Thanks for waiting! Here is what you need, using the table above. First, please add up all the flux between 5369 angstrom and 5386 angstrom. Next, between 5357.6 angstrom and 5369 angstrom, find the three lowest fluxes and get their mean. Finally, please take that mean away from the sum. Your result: 215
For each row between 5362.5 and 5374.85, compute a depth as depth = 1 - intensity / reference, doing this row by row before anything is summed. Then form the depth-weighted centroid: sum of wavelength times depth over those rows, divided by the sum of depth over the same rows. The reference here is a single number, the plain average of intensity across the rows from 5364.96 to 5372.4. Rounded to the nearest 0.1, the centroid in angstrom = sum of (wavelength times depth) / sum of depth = 5368.4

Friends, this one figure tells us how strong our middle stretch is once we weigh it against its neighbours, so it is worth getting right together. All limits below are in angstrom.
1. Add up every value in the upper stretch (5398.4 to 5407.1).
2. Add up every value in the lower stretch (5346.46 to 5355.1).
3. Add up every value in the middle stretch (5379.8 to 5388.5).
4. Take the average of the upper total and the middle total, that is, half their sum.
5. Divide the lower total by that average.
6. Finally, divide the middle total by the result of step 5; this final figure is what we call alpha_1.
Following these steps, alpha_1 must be 114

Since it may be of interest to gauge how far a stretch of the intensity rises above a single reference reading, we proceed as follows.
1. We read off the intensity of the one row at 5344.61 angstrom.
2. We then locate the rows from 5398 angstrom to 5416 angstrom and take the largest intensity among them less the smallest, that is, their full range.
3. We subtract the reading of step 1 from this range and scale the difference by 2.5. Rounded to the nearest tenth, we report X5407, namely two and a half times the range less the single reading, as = -38.0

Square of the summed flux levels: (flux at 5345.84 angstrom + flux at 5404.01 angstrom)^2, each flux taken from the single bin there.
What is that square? 1025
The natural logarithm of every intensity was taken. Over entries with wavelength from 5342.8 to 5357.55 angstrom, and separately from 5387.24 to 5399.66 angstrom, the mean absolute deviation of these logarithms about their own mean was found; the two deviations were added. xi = 0.031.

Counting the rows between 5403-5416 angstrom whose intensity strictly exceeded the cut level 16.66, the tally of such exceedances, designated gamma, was 1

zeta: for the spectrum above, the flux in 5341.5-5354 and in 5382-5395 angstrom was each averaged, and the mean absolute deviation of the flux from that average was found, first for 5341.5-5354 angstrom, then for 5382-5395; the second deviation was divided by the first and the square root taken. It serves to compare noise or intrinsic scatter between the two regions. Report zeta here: 1.18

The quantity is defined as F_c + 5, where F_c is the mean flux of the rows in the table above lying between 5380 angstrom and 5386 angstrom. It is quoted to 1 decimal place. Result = 21.8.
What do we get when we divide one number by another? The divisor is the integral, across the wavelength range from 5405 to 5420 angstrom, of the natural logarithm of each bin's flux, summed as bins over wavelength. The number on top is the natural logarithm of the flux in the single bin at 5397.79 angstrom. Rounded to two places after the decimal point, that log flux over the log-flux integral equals 0.07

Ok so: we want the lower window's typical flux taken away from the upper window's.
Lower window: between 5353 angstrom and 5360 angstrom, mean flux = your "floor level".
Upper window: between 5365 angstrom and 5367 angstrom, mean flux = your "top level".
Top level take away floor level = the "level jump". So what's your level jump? -1.2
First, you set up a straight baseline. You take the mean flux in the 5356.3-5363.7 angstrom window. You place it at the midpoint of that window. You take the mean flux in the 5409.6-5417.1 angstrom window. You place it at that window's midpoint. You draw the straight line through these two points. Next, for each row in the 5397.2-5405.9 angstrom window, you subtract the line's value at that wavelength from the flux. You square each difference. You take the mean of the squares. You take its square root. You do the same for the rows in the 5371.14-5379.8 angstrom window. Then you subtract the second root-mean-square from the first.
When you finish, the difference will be 0.13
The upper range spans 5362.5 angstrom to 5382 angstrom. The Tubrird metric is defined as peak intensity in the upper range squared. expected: 293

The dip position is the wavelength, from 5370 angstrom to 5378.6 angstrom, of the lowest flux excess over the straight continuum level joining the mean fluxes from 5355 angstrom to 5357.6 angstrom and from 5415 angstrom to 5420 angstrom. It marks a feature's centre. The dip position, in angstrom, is 5370.52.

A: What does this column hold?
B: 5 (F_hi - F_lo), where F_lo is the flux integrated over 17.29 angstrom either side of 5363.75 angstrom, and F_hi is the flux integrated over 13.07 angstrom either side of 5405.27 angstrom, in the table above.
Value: -753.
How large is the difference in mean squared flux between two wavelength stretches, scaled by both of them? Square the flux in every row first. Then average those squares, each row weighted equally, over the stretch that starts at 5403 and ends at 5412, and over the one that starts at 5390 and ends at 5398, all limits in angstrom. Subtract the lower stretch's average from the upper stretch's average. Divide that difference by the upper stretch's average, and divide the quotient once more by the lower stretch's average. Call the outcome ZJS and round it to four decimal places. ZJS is -0.0001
